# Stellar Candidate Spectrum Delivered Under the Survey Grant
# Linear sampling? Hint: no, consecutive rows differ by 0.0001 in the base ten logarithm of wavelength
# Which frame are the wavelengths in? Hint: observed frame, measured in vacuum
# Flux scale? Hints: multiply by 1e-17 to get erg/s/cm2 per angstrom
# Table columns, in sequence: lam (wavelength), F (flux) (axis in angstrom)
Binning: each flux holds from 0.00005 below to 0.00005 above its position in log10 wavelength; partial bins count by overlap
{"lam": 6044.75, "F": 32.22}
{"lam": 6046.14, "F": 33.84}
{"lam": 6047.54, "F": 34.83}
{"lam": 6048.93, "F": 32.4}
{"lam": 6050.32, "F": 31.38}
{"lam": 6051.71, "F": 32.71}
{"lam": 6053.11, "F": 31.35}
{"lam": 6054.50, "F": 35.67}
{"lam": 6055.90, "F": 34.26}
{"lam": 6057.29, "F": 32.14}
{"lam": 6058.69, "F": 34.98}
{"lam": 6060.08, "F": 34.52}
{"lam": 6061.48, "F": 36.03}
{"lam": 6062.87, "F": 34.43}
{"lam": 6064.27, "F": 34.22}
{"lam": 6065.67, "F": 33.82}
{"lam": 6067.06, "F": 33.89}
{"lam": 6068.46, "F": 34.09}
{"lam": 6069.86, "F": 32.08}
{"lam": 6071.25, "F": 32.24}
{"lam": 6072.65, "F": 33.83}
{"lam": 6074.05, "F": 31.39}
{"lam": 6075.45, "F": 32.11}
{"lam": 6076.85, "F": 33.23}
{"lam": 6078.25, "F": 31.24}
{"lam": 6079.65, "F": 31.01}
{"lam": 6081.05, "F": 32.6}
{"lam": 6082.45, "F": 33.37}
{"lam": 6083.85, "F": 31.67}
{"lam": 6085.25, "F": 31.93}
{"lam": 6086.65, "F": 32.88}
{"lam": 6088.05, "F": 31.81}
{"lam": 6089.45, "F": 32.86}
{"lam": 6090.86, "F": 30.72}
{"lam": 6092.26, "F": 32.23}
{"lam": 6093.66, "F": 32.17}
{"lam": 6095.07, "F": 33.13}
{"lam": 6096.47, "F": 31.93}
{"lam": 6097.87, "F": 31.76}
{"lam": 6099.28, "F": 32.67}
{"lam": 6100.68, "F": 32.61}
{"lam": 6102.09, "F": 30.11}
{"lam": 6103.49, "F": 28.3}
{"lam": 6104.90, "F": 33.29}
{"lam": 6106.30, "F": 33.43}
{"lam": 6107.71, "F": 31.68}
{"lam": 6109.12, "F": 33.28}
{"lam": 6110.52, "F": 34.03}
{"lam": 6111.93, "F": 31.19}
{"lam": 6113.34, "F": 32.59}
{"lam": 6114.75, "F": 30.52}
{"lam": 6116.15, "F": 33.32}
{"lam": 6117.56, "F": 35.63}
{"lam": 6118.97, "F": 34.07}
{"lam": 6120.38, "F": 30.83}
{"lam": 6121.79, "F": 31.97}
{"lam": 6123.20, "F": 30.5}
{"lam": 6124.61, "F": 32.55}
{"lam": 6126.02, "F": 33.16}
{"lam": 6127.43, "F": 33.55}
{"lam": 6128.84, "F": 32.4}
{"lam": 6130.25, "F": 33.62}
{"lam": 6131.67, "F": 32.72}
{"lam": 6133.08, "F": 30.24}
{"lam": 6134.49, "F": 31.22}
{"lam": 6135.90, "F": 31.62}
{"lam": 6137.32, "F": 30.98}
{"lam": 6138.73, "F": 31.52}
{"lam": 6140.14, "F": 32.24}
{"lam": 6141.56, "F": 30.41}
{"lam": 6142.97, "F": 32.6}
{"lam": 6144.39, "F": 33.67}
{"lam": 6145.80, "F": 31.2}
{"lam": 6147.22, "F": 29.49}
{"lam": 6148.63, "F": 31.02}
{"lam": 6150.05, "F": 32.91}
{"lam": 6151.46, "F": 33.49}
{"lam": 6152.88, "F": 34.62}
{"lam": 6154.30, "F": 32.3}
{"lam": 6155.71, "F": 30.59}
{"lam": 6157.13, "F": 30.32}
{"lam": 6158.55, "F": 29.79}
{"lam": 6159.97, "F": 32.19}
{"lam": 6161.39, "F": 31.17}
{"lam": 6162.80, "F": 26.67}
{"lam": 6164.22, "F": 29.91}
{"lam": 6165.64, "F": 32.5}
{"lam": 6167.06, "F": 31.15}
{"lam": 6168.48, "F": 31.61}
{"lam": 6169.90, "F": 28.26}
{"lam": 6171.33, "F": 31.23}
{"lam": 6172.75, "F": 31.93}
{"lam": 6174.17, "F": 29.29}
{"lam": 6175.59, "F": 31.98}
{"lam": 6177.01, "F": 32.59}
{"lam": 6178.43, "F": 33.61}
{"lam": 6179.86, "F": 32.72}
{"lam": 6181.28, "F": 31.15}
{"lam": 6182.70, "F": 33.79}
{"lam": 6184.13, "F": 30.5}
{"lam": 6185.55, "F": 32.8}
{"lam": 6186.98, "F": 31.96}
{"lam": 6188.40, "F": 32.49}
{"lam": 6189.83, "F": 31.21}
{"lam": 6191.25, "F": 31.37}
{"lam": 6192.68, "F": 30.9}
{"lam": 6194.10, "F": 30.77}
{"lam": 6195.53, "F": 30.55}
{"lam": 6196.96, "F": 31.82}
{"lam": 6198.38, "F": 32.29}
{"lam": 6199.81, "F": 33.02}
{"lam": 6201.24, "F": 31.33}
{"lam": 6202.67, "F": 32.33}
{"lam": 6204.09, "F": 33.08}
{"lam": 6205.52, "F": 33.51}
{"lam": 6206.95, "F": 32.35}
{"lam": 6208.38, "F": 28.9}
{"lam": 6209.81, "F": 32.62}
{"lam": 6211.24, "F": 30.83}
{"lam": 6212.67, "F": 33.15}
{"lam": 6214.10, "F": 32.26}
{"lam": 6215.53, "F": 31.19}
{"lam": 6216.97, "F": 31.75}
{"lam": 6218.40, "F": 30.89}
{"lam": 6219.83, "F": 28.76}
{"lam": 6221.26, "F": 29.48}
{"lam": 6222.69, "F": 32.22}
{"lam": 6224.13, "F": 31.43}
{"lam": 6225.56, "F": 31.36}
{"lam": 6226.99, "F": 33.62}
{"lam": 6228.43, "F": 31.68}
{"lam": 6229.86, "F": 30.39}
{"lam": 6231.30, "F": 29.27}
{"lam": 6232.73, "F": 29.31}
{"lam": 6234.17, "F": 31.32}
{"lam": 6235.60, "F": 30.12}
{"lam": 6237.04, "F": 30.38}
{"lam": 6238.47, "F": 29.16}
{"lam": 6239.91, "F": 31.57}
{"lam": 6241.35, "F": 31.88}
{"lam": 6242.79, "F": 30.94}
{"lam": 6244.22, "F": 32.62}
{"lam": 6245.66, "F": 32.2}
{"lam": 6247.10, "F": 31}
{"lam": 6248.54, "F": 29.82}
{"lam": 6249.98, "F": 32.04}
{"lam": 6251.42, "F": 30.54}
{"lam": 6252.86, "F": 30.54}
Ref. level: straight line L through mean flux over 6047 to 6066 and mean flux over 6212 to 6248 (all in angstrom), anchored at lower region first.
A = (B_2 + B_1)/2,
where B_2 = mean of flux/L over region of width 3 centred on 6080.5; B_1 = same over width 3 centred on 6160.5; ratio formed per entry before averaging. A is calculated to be 0.97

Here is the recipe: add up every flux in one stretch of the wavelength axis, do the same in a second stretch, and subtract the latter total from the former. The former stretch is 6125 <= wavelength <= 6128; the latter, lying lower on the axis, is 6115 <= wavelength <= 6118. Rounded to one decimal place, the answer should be -2.2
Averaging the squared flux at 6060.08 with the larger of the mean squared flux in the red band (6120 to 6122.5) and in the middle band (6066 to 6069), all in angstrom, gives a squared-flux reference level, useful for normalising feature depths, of 1173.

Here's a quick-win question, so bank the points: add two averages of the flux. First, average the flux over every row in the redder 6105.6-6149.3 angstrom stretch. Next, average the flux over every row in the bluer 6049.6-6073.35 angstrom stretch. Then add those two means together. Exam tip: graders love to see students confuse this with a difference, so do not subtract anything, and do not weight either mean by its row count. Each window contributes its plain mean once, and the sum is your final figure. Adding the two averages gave 65.8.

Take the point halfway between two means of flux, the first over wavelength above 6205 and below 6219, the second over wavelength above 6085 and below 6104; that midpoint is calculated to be 31.8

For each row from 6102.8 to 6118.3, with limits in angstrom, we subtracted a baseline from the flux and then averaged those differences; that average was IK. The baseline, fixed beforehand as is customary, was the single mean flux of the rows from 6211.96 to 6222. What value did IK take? 1.41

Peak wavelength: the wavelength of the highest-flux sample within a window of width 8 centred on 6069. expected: 6068.46 angstrom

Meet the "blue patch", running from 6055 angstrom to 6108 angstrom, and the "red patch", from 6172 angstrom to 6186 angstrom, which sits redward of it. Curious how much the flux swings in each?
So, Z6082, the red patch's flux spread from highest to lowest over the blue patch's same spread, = 0.58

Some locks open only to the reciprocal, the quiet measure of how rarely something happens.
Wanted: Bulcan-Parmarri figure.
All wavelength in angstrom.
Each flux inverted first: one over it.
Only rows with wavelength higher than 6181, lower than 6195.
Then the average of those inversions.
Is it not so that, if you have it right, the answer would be 0.0316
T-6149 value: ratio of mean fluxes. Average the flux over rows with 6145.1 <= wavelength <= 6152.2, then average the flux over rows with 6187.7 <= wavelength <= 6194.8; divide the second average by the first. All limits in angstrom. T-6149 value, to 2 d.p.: 0.99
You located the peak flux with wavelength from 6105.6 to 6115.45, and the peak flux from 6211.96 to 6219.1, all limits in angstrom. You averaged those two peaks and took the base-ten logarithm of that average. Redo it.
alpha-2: 1.53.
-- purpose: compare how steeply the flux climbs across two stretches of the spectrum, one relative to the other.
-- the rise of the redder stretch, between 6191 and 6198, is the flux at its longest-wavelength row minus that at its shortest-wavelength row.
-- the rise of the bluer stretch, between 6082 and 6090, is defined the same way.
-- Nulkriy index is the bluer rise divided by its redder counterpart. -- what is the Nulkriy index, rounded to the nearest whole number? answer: -1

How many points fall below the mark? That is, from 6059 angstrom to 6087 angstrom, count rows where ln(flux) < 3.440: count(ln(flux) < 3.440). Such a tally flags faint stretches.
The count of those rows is 1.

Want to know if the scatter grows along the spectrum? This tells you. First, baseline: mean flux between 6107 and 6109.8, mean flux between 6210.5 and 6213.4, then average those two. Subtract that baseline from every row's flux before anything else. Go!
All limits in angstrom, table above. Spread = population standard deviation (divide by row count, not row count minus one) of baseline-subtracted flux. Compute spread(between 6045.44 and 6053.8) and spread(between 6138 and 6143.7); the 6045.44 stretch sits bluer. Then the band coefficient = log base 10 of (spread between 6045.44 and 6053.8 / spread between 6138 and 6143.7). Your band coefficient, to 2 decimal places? 0.18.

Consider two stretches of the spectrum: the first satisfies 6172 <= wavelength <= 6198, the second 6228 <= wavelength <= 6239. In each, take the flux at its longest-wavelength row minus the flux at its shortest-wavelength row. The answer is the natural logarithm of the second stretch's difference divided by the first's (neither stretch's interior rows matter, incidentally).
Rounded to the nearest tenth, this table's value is 3.1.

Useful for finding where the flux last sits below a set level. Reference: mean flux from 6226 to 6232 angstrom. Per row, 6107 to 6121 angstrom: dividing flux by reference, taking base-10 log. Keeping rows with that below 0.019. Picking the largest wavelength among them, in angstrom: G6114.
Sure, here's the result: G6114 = 6120.38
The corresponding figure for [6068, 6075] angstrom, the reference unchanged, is 6074.05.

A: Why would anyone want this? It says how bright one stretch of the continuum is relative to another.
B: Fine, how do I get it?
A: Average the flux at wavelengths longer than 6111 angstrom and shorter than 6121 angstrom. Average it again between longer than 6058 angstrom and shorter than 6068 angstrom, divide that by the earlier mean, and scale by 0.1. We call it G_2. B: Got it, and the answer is 0.106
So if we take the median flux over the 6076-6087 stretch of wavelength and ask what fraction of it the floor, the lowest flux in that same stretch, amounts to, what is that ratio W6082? 0.961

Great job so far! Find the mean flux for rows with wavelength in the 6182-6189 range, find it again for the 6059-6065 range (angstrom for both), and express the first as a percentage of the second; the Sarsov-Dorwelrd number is 92.8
